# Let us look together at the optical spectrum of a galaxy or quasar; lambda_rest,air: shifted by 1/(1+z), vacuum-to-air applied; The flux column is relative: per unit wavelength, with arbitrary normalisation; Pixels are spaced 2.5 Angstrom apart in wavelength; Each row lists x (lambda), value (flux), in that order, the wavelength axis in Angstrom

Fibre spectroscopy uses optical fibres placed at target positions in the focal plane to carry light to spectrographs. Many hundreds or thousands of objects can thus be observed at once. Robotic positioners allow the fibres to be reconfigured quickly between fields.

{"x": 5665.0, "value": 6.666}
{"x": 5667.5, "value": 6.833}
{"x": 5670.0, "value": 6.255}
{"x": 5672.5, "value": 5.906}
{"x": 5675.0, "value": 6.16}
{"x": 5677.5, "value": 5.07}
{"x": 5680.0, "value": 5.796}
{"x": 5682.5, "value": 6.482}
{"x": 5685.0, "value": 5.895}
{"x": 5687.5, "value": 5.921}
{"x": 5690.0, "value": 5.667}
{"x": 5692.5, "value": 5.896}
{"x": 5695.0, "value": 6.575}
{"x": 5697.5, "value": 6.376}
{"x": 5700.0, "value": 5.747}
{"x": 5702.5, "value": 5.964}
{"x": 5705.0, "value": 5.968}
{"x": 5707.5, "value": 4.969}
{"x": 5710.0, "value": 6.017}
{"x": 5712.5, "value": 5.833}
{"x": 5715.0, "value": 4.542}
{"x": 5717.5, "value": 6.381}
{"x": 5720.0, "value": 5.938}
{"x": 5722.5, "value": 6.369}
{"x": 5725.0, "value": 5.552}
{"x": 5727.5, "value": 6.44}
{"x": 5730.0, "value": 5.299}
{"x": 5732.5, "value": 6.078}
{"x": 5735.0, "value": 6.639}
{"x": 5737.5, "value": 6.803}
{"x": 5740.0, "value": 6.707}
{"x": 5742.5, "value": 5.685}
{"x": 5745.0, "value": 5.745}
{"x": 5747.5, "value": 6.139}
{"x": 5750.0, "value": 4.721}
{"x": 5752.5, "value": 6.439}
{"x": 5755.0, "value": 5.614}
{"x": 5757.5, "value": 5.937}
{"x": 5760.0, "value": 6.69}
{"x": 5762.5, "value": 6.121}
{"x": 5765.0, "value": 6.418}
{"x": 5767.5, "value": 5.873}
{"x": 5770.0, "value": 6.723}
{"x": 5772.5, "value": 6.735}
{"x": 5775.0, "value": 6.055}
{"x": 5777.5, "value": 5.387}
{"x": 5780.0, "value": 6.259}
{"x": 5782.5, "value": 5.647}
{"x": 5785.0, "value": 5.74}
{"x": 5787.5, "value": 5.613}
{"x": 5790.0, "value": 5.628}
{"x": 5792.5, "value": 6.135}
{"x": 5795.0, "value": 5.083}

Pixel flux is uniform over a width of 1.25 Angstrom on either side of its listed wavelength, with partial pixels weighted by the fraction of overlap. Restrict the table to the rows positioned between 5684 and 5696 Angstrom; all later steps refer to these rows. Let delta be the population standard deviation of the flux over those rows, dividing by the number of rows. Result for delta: 0.31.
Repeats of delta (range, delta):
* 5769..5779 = 0.56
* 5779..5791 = 0.24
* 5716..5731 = 0.44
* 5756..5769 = 0.31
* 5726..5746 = 0.52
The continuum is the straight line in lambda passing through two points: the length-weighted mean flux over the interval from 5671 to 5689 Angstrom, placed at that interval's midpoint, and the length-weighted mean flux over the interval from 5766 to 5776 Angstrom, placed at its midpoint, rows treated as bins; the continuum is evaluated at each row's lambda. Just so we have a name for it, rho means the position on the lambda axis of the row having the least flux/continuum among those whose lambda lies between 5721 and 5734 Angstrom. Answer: 5730.0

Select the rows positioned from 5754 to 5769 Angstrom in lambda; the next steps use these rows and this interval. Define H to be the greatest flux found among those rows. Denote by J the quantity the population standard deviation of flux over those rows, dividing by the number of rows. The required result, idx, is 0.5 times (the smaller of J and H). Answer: 0.18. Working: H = 6.69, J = 0.36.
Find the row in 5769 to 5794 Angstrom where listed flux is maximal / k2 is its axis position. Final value 5772.5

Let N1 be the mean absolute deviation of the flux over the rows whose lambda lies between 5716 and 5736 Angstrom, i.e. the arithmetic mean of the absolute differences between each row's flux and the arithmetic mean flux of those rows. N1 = 0.37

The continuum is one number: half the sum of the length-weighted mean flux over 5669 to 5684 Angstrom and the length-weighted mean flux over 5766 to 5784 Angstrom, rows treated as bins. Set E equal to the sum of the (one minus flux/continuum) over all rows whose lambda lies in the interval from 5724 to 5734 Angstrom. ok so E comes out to 0.12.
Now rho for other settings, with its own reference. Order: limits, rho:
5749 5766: 5750.0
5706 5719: 5715.0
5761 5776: 5767.5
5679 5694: 5690.0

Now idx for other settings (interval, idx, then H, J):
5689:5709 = 0.23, 6.575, 0.45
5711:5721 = 0.34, 6.381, 0.68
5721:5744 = 0.26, 6.803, 0.52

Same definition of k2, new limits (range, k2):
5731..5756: 5737.5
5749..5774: 5772.5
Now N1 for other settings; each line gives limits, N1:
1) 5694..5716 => 0.46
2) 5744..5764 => 0.42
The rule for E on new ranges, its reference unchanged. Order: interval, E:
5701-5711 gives 0.19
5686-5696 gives 0.00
